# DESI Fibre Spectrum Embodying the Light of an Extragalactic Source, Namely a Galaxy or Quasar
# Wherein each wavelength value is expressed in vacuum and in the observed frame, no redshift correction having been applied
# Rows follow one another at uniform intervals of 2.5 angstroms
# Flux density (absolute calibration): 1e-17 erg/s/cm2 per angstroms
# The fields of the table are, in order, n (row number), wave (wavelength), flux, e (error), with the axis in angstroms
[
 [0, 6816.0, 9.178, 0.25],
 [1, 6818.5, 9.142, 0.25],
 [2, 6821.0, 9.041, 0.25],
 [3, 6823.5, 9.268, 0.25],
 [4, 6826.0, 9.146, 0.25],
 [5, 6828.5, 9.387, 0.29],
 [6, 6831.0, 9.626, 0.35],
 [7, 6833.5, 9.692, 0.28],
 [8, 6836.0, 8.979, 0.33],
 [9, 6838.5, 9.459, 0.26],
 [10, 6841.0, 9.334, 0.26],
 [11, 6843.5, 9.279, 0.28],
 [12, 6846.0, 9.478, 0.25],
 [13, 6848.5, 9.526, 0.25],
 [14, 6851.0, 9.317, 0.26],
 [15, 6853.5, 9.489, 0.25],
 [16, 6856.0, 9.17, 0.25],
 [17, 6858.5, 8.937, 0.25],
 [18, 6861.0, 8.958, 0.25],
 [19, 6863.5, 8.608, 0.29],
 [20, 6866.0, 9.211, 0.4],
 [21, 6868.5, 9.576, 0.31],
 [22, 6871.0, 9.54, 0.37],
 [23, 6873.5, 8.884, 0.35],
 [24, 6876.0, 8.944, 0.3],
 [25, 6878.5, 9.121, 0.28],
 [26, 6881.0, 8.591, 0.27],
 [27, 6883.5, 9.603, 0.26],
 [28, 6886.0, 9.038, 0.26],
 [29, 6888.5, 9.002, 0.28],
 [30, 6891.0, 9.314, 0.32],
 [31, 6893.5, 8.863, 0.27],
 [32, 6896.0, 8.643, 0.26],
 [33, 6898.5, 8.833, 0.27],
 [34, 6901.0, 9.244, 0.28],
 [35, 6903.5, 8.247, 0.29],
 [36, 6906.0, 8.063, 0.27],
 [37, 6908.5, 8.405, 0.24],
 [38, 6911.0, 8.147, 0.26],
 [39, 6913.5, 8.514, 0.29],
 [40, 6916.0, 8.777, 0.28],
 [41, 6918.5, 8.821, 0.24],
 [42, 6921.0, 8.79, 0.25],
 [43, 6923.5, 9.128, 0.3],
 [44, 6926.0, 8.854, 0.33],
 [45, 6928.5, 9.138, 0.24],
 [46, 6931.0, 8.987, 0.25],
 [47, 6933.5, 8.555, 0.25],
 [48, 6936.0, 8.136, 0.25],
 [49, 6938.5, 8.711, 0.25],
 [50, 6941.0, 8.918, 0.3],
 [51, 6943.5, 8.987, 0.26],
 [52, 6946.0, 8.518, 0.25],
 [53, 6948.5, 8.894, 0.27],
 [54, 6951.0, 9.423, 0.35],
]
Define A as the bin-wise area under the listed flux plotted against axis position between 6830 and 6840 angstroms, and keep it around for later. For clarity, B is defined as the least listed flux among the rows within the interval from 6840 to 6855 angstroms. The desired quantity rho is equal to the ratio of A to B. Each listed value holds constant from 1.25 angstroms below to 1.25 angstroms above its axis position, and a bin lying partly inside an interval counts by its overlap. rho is 10.2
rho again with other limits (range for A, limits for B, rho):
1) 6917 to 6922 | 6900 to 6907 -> 5.5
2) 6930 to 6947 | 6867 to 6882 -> 17.2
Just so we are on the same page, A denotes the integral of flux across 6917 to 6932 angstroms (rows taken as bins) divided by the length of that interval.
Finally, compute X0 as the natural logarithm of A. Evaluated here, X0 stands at 2.19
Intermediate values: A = 8.9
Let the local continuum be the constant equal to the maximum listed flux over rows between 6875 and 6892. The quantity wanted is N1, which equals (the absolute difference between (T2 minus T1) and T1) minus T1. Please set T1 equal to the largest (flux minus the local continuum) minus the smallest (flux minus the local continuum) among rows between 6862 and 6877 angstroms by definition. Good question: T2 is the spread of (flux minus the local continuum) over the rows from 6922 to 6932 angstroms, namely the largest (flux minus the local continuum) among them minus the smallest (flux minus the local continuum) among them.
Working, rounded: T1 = 0.97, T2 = 0.3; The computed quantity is 0.7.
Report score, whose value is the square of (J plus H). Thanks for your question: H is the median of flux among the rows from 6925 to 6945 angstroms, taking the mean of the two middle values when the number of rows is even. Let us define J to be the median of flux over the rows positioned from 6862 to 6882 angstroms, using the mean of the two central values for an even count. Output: 321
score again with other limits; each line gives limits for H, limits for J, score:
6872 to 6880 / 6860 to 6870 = 325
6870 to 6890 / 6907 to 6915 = 304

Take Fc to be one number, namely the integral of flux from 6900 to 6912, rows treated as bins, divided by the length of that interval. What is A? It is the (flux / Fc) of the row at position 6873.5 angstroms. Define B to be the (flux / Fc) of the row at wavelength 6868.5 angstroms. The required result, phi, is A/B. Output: 0.928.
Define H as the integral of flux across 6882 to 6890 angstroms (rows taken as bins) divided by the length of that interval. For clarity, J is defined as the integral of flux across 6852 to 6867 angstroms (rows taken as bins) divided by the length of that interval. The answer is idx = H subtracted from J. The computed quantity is -0.1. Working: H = 9.2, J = 9.06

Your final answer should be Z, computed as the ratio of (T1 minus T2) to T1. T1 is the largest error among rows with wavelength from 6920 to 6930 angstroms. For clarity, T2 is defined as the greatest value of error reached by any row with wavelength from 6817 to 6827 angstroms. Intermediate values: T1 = 0.330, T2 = 0.250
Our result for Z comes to 0.2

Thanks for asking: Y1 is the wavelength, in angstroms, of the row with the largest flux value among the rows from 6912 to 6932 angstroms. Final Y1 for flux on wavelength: 6928.5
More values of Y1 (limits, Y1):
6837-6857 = 6848.5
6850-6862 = 6853.5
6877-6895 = 6883.5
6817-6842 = 6833.5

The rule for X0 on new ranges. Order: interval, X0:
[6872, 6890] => 2.20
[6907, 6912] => 2.11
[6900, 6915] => 2.13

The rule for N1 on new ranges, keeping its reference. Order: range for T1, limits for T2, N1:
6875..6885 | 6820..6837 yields 0.3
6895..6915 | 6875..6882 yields 0.7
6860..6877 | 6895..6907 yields -0.2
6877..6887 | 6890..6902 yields 0.3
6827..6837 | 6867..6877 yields 0.0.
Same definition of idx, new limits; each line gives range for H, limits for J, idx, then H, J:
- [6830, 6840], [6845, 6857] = 0.0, 9.4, 9.40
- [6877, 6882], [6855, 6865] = 0.0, 8.9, 8.92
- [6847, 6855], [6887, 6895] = -0.4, 9.4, 9.05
